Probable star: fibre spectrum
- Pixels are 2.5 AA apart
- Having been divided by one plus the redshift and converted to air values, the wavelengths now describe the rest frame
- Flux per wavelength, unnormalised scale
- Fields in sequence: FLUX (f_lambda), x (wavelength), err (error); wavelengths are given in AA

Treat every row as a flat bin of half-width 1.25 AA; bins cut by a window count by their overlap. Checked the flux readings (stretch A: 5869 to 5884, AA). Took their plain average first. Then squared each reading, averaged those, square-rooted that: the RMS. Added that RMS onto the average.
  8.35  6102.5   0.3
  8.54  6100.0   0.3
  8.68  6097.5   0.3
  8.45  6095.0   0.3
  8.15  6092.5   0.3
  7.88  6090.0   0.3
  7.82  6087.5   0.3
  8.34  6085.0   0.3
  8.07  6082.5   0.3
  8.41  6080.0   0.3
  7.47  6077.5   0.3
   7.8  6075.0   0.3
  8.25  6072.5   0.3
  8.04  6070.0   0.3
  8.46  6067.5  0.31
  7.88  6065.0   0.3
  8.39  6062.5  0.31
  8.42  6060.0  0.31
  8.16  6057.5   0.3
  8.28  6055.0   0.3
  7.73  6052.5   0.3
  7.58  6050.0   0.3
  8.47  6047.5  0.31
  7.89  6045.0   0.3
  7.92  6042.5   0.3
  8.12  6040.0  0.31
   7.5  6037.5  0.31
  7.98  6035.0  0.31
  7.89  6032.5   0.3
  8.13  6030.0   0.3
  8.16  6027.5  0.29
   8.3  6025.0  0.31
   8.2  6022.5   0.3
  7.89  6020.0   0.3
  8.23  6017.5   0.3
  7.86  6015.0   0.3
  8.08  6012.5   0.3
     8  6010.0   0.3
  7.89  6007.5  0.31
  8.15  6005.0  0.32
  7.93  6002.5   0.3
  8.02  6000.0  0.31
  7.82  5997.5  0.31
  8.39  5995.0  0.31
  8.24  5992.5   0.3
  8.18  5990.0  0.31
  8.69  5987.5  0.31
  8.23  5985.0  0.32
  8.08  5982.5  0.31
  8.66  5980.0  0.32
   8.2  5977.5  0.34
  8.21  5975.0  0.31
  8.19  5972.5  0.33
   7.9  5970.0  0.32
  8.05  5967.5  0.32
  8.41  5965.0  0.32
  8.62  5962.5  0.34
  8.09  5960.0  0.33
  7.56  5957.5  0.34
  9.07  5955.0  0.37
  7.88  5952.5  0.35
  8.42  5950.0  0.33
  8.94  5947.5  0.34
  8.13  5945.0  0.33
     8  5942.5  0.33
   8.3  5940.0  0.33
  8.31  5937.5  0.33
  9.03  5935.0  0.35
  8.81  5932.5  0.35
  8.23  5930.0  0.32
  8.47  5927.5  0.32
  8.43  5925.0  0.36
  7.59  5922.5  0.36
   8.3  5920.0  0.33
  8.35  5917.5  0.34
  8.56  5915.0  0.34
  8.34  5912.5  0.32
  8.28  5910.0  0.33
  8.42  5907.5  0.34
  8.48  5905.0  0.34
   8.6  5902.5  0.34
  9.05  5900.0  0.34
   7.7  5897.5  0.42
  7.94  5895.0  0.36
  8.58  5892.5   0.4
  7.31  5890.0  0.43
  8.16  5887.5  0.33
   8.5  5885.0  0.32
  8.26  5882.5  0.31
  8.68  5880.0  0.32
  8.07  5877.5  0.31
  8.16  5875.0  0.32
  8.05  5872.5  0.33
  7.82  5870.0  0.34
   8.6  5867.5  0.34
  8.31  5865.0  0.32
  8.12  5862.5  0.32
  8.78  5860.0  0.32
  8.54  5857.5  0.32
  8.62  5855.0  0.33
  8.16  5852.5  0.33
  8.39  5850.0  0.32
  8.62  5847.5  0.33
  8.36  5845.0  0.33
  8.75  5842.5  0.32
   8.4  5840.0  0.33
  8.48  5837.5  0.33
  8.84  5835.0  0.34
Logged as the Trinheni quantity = 16.4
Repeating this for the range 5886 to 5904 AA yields 16.4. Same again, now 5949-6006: 16.4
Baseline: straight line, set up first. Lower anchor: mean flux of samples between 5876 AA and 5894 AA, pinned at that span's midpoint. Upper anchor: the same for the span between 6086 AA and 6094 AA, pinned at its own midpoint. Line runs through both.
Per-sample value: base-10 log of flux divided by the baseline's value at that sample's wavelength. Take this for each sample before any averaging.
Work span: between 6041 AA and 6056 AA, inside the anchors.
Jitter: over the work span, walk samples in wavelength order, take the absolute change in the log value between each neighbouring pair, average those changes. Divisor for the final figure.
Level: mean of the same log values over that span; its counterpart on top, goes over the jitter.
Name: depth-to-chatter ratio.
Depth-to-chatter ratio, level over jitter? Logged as -0.1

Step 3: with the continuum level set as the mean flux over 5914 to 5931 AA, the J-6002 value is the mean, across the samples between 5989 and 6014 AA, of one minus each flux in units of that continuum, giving 0.025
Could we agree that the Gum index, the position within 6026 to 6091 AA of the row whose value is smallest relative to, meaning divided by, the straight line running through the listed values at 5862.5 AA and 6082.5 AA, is 6077.5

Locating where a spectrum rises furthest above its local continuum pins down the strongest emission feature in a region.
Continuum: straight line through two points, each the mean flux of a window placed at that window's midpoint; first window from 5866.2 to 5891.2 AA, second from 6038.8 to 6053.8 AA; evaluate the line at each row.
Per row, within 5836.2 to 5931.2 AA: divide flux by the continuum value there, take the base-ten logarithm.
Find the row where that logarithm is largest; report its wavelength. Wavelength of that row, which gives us 5900.0 AA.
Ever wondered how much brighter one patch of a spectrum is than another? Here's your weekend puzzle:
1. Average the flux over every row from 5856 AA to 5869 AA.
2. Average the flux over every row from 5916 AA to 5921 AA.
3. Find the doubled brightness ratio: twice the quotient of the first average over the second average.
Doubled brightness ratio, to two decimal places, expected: 2.03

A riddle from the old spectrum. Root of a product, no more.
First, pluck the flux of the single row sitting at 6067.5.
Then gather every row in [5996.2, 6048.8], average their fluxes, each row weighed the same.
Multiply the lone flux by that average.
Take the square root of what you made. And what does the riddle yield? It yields 8.24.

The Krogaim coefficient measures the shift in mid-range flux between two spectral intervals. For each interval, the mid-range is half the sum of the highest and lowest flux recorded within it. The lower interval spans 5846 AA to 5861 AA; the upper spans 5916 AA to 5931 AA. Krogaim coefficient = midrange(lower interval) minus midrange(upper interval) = 0.44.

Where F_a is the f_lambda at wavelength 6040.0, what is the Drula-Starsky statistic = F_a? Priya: 8.12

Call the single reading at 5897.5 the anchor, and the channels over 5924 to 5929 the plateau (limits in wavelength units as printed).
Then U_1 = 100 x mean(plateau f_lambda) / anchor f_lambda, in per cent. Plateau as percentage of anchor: 110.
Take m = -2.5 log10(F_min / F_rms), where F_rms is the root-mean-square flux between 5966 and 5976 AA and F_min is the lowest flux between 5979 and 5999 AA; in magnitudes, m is 0.037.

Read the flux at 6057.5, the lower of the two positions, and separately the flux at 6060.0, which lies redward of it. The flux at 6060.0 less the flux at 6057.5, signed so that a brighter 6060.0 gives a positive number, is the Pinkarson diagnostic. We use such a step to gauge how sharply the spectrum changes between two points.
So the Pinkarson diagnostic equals 0.3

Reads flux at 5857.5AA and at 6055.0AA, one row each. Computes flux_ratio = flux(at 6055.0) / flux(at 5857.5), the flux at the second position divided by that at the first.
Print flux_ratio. 0.97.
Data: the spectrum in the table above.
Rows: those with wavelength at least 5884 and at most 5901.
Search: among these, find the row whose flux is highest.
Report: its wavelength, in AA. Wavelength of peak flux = 5900.0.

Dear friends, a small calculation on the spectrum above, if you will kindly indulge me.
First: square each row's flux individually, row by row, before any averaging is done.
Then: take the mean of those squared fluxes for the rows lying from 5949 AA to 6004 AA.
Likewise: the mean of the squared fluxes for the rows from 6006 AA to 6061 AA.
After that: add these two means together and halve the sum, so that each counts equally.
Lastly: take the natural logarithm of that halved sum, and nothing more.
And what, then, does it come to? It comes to 4.191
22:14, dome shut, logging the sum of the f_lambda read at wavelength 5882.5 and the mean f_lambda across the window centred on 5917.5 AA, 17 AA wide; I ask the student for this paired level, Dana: 16.5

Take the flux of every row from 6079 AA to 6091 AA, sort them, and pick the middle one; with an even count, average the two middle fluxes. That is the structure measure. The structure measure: 8.07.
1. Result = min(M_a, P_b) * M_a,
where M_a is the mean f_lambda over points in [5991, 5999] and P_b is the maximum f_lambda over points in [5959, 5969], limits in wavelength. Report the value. 66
